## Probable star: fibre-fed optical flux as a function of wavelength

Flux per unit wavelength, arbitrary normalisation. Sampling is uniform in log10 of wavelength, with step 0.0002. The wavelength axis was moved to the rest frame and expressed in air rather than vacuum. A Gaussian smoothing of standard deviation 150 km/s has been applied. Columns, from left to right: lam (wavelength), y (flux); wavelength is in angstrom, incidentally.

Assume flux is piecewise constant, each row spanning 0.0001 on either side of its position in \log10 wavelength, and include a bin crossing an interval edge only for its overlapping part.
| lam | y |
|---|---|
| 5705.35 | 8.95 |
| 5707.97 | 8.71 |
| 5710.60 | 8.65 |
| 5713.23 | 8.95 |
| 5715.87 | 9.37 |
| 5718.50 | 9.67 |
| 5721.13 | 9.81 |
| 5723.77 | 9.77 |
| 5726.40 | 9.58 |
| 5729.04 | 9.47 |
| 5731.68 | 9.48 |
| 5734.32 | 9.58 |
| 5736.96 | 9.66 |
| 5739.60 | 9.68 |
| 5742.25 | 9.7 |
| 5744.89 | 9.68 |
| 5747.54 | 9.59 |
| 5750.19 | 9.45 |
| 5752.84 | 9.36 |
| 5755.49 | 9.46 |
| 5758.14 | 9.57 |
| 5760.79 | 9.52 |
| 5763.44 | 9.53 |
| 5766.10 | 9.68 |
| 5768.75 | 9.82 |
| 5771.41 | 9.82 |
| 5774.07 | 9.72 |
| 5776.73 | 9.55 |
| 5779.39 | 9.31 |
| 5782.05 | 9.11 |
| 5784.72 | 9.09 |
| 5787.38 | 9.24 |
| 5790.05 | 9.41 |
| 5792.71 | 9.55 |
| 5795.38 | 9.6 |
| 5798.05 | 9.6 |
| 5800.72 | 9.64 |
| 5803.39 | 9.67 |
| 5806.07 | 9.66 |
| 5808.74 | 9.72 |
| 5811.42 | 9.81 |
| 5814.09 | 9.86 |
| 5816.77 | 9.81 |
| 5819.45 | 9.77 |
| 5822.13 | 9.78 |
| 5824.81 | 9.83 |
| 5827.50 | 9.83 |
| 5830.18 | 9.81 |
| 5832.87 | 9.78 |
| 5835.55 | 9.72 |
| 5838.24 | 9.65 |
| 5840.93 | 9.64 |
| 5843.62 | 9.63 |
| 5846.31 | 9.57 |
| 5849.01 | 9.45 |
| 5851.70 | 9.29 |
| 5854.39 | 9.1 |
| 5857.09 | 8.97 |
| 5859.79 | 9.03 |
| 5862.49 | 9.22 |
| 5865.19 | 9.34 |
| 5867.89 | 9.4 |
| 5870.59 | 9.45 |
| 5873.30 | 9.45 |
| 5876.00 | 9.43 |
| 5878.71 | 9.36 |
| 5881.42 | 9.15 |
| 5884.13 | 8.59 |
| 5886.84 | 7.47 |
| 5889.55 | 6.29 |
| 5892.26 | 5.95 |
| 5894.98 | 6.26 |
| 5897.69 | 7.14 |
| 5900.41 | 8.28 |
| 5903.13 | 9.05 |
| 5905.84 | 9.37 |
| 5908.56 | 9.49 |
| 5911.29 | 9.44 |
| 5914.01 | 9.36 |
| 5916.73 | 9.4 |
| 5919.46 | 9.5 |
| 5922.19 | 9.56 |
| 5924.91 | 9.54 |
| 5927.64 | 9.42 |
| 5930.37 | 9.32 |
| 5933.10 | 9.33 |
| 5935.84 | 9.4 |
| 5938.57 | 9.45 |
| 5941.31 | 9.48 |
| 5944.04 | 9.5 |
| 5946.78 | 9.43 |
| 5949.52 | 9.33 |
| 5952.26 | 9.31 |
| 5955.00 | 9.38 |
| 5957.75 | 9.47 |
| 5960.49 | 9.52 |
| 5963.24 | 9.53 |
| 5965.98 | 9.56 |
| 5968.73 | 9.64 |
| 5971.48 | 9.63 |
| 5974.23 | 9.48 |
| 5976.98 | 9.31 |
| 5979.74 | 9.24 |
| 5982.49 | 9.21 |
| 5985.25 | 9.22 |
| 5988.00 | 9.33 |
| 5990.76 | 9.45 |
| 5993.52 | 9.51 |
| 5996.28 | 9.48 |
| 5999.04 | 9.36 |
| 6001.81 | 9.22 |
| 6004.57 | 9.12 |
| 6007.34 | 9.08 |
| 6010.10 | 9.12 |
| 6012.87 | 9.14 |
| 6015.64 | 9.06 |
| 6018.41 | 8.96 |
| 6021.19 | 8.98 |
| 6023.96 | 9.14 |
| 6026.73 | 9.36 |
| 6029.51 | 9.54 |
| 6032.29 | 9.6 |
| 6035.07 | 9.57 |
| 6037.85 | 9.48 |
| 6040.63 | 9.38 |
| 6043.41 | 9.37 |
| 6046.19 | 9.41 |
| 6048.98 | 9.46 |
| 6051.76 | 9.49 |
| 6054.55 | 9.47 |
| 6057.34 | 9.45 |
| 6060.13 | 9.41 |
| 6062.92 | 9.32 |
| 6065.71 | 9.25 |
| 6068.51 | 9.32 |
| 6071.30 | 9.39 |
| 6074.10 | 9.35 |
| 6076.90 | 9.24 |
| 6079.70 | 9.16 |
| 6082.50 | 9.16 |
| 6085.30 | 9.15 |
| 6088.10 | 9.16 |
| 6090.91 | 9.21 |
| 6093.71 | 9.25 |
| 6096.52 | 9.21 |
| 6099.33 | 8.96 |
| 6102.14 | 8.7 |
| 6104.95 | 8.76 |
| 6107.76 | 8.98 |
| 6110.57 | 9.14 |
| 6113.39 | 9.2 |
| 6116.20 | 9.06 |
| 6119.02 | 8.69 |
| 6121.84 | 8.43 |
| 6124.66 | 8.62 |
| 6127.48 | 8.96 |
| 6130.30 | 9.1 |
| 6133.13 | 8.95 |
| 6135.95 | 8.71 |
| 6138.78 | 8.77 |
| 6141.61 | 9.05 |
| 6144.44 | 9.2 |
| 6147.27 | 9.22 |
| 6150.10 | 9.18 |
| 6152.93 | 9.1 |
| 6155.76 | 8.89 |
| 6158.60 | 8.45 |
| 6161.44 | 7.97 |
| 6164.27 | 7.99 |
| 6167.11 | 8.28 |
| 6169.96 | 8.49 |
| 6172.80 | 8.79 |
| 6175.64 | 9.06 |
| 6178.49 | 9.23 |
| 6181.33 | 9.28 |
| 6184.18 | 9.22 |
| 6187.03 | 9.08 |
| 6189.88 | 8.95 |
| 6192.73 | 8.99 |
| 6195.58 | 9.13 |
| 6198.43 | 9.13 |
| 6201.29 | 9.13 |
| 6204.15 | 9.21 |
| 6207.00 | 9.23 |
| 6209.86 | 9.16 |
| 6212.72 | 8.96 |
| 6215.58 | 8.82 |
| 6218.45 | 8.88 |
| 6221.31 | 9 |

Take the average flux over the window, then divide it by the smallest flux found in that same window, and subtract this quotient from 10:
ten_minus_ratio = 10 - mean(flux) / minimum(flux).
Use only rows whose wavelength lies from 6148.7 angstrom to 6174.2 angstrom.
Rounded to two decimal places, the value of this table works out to 8.92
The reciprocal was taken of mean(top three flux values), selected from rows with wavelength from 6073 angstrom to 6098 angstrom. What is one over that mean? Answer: 0.108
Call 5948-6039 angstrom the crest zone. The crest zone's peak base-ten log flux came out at 0.984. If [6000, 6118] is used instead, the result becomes 0.982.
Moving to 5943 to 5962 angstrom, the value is 0.979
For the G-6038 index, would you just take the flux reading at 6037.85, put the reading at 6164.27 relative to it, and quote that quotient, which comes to 0.84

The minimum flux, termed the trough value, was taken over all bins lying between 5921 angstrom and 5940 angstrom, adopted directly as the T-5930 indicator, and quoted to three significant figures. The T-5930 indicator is 9.32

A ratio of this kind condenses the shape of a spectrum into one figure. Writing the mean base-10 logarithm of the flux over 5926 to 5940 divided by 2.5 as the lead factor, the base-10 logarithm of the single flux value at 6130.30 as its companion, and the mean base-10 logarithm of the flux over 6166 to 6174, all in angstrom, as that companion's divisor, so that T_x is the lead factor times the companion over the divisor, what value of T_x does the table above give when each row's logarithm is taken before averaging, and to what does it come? 0.401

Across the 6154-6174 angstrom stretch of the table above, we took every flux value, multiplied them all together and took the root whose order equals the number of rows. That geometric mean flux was 8.4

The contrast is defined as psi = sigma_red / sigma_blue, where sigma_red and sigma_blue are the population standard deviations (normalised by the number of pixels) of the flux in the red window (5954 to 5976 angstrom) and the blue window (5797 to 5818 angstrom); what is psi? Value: 0.9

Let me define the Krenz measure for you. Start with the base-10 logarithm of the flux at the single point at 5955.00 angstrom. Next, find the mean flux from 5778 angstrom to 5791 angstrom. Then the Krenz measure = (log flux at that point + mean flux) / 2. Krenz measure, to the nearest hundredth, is 5.10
